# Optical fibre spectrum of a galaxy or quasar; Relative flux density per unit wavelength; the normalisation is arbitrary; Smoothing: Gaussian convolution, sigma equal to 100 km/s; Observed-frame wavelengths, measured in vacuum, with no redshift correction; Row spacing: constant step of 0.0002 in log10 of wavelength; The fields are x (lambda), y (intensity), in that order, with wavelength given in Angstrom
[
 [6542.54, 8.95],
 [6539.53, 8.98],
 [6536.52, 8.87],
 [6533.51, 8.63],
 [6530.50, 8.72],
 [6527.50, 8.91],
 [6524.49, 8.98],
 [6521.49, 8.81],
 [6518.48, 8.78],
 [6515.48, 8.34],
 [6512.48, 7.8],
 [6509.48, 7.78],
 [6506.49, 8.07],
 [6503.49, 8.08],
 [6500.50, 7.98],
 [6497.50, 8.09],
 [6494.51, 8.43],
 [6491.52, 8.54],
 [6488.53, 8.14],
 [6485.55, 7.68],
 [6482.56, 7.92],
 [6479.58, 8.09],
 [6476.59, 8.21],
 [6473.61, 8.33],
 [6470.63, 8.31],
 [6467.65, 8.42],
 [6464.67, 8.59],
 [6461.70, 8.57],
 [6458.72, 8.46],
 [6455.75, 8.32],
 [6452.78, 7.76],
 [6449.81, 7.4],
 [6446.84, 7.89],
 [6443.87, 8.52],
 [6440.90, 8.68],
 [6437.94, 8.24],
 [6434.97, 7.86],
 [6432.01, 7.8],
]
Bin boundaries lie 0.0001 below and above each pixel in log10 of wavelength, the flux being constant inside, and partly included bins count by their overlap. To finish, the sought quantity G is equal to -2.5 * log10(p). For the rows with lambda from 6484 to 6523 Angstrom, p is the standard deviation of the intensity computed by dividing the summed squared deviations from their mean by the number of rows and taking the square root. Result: 1.14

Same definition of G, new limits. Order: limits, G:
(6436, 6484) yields 1.19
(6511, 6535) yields 1.11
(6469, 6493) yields 1.51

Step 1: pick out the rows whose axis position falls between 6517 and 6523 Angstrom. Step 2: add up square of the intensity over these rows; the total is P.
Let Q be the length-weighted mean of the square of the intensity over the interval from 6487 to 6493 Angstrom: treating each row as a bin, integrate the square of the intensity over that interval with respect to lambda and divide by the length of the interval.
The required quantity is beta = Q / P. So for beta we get 0.45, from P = 155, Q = 70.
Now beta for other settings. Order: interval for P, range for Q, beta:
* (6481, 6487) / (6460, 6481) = 0.57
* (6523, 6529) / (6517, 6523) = 0.48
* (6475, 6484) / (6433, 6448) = 0.35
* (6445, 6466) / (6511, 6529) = 0.16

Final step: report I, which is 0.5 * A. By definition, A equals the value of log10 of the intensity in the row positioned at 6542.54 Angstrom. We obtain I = 0.476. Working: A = 0.952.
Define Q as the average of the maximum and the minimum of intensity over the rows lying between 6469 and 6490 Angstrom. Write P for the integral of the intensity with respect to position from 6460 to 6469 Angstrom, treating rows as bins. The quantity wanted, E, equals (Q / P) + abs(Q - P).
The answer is 69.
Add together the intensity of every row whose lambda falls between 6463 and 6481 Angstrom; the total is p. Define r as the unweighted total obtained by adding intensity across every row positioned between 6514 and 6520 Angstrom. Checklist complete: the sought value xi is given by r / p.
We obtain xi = 0.3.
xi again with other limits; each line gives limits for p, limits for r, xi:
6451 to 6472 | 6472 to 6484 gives 0.6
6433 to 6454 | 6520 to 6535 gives 0.8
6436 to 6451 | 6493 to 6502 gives 0.6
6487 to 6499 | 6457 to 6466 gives 0.8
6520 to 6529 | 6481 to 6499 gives 1.8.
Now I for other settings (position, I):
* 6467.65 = 0.463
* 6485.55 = 0.443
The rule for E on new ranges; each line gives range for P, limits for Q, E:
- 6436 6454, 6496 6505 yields 137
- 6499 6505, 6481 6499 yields 40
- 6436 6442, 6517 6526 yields 42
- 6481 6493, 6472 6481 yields 89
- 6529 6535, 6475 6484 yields 44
